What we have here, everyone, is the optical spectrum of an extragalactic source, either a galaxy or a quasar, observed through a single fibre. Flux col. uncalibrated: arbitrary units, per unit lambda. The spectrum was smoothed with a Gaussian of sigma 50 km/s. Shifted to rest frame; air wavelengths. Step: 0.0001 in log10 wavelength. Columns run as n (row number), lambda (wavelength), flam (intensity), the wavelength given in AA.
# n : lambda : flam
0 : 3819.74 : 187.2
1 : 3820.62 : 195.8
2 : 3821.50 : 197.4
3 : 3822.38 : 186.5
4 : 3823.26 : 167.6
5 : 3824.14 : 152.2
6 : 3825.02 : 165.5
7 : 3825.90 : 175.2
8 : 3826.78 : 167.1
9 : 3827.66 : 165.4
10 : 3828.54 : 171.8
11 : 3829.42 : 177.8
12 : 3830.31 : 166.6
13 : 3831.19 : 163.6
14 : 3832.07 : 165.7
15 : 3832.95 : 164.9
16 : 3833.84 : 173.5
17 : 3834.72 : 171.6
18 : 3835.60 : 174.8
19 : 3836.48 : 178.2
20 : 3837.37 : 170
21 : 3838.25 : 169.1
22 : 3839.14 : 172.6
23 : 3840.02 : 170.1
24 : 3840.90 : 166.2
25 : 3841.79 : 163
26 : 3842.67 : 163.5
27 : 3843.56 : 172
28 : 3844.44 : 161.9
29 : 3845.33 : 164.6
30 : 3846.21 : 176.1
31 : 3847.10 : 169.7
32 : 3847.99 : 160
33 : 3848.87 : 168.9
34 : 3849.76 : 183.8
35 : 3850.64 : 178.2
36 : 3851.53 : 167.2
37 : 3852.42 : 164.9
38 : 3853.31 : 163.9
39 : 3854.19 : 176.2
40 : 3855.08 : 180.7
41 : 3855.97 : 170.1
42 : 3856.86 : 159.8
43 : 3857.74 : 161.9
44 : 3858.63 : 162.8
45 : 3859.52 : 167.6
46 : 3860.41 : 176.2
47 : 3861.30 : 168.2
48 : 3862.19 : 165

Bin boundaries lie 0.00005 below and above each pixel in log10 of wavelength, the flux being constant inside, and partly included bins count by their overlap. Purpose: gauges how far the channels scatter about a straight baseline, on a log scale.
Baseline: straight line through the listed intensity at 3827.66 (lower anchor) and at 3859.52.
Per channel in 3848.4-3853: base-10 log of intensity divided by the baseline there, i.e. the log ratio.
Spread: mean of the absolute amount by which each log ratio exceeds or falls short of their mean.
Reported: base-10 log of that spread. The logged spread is -1.77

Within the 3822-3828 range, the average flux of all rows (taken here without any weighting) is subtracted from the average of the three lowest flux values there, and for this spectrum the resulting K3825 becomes -7.5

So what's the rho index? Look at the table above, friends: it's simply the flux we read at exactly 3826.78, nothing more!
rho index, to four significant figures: 167.1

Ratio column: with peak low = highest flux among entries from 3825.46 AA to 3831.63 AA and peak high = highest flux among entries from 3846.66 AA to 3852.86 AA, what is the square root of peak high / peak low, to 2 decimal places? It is 1.02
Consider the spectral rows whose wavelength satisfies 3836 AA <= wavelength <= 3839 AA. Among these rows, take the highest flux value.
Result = 178.2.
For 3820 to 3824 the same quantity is 197.4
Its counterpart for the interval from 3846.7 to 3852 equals 183.8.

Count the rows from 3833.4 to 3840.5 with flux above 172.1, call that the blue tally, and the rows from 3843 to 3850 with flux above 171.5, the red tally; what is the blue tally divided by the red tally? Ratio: 1.3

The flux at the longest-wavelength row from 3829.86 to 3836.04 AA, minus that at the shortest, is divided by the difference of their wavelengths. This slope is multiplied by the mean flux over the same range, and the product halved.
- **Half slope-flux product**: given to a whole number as 131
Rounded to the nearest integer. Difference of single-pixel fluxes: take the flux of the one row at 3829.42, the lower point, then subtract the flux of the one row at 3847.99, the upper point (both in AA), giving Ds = 18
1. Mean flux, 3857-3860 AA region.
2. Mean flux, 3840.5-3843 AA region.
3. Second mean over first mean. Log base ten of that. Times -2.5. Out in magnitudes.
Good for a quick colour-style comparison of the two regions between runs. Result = -0.001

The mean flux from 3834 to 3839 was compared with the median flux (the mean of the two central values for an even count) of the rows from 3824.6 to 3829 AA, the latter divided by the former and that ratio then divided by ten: 0.097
